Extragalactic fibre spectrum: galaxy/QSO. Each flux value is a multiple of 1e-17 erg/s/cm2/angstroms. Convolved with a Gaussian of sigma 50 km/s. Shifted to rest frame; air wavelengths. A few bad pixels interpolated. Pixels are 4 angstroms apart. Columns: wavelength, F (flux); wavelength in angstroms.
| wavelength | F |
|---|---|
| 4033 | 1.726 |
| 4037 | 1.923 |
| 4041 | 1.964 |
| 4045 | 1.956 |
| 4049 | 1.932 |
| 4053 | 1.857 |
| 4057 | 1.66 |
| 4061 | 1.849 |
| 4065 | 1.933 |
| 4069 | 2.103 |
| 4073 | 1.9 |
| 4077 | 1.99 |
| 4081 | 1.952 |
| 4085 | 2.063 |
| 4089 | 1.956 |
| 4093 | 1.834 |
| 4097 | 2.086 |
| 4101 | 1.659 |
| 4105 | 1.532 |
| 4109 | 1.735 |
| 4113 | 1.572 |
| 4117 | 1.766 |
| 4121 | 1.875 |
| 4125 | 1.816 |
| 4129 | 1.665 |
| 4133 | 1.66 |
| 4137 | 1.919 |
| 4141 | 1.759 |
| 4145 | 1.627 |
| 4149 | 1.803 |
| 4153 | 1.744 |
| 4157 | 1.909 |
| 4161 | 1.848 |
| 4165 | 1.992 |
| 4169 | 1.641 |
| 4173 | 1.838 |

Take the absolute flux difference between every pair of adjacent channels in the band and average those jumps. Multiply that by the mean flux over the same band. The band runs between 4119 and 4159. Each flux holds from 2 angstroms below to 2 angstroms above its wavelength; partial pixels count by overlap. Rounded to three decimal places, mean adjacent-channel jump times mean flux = 0.230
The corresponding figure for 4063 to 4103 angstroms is 0.329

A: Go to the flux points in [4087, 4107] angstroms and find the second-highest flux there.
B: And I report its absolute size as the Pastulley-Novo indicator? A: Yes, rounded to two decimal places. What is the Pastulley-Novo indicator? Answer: 1.96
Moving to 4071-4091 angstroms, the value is 1.99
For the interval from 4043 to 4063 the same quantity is 1.93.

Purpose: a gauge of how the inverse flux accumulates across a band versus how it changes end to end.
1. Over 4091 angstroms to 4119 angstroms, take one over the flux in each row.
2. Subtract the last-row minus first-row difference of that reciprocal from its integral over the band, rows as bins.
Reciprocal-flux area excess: 16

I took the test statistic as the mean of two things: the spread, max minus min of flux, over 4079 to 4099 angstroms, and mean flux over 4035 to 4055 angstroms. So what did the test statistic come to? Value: 1.09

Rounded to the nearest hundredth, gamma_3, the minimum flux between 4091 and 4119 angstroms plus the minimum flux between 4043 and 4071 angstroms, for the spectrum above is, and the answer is 3.19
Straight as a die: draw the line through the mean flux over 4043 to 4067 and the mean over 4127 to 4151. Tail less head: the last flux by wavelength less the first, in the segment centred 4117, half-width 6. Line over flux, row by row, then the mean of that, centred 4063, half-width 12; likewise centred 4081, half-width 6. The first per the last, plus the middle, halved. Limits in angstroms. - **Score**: 0.66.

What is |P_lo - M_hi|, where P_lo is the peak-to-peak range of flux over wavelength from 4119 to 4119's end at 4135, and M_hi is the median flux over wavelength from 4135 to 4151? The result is 1.57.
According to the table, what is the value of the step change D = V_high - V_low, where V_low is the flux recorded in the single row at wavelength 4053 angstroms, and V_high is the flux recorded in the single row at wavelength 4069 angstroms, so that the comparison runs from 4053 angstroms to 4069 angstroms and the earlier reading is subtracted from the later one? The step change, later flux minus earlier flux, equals 0.25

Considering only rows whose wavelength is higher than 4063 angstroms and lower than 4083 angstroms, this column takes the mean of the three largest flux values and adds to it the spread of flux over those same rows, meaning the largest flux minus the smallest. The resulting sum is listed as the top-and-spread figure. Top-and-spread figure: 2.22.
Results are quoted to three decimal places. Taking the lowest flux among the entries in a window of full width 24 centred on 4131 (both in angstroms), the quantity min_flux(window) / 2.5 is 0.664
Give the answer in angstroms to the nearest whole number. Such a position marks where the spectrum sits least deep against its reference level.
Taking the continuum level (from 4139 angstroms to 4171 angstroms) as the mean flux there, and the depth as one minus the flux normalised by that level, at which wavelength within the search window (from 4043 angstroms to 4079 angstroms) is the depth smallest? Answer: 4069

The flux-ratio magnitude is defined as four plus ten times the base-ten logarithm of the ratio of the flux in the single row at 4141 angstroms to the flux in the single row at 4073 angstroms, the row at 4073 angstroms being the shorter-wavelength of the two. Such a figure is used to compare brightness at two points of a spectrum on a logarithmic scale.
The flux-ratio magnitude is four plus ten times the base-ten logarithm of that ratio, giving 3.7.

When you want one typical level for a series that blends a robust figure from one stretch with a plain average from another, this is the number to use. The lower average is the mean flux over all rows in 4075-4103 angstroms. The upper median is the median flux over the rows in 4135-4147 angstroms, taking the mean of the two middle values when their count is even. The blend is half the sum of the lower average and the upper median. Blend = 1.847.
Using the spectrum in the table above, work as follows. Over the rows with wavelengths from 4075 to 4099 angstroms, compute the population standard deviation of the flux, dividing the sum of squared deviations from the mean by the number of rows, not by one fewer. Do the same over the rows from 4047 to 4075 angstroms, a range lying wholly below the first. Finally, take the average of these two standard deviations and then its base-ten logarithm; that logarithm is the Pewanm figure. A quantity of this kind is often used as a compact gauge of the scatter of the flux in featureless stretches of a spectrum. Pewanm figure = -0.99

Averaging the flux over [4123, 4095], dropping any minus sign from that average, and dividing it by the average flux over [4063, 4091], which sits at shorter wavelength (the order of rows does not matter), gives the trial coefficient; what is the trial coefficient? 0.88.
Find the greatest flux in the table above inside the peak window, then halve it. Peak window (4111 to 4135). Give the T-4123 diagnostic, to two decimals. 0.94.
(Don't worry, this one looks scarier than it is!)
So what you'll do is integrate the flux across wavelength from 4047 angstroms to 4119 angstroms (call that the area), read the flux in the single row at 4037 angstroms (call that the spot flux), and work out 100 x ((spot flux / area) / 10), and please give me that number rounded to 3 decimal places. 0.144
